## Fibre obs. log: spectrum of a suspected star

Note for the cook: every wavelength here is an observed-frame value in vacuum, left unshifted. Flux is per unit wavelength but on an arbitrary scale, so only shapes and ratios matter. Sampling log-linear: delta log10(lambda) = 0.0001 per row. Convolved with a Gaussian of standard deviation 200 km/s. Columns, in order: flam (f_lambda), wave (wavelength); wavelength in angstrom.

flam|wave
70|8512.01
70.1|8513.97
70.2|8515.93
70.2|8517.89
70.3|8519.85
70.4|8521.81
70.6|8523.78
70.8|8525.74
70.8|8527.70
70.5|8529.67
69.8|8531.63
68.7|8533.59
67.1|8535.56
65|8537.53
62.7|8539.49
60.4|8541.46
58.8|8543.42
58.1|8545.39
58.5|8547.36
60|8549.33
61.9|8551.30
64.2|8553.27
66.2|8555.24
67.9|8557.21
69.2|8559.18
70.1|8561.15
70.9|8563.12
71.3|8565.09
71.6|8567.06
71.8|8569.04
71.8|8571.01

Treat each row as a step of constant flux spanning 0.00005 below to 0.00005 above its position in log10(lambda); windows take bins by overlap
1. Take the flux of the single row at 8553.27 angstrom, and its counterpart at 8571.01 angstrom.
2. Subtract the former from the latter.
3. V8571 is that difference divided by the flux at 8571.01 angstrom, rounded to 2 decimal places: 0.11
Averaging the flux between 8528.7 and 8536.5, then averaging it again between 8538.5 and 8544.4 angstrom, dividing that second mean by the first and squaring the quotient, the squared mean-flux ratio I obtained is 0.77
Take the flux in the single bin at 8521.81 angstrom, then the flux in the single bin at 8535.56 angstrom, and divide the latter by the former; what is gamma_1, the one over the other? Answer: 0.95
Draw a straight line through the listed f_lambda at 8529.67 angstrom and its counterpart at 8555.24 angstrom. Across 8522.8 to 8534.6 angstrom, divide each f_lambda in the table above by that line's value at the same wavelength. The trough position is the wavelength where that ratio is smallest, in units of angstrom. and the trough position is 8533.59 angstrom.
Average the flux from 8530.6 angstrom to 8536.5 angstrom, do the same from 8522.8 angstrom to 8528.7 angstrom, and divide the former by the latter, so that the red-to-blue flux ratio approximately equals 0.97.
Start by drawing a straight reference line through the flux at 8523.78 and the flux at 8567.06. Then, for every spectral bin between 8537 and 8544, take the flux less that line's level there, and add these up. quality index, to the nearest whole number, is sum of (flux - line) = -37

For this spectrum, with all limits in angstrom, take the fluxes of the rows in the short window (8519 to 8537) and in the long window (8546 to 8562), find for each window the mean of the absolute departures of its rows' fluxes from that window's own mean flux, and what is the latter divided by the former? 4.0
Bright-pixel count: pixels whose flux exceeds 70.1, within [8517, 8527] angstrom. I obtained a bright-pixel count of 5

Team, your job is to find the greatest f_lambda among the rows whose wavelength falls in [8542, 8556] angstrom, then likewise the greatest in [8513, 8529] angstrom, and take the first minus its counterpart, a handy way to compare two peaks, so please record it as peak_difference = -4.6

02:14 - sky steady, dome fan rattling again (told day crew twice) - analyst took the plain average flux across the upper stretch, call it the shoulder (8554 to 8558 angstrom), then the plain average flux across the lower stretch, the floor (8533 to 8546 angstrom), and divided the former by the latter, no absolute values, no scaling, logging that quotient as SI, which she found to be 1.06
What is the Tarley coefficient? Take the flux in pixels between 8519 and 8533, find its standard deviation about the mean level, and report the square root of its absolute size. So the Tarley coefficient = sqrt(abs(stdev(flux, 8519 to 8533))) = 0.6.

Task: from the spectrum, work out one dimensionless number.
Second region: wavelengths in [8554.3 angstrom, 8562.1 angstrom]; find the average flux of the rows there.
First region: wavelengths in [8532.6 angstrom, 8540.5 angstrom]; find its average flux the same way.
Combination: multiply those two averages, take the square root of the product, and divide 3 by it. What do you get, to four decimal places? 0.0447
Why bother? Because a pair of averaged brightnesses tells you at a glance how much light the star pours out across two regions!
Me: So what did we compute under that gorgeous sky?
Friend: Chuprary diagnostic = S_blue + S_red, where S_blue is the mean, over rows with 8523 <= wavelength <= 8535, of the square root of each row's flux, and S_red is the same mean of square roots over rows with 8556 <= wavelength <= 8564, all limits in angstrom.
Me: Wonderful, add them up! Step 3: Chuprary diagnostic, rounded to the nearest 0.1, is 16.7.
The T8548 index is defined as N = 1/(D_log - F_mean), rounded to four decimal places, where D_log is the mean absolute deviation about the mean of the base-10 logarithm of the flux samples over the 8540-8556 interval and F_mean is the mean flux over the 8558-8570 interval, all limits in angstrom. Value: -0.0141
